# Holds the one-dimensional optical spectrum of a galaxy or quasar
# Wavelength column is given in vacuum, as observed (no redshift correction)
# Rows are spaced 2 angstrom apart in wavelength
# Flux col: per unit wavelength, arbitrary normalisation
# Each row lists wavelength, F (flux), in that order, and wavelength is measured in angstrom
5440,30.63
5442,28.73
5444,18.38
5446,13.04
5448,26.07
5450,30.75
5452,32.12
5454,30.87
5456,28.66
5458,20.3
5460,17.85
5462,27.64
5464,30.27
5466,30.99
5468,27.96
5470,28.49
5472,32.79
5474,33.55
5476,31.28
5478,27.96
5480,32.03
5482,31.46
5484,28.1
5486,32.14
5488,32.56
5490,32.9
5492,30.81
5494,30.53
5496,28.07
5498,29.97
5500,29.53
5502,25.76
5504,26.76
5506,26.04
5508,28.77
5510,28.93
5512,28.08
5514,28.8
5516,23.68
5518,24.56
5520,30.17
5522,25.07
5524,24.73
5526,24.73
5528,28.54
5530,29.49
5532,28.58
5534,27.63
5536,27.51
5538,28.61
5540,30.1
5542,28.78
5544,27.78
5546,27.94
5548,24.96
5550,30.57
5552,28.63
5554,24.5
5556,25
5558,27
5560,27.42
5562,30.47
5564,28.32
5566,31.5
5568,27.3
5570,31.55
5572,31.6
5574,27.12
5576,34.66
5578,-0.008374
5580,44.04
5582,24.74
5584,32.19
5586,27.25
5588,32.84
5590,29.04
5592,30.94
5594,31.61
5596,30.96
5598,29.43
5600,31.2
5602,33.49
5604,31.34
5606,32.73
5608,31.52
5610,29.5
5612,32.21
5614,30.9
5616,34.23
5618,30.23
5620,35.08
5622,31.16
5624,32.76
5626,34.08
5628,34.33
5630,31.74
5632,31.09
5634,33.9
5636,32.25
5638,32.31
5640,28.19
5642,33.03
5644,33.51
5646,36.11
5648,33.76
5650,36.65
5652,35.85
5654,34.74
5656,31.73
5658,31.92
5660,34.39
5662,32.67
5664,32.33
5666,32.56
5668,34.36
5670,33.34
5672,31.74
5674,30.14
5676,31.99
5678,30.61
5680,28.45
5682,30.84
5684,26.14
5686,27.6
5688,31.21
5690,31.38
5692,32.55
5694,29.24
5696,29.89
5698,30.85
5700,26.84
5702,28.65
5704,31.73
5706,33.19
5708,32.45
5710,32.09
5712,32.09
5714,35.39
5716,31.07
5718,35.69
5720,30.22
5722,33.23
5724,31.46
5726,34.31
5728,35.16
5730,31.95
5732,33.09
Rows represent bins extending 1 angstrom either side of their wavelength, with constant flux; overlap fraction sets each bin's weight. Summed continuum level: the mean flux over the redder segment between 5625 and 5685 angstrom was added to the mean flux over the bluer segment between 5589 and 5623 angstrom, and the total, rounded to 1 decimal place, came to 64.0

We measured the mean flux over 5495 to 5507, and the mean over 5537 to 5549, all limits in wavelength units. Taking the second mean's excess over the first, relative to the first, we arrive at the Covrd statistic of 0.01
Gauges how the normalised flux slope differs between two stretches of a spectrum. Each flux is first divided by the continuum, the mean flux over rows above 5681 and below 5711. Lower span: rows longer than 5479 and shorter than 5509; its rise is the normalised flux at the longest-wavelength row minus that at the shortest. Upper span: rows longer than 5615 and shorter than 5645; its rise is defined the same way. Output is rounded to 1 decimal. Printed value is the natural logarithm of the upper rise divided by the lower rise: -1.5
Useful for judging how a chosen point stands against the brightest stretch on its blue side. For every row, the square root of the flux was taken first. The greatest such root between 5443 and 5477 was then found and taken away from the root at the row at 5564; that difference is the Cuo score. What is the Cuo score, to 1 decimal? -0.5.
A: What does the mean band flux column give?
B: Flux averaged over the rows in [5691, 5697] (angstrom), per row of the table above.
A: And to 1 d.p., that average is 30.6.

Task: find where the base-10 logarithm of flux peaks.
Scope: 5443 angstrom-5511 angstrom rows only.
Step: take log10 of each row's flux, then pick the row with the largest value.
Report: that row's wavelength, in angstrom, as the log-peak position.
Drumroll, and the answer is 5474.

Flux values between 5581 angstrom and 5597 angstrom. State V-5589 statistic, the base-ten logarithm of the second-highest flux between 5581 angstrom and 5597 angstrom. 1.508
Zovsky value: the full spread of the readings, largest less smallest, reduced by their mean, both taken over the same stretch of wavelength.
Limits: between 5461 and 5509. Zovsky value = -22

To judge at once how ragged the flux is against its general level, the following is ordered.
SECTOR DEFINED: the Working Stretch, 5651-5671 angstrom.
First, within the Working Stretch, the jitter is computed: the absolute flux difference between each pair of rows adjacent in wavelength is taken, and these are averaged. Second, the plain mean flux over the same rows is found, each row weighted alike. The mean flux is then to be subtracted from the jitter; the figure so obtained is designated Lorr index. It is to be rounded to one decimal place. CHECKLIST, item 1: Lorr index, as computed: -32.1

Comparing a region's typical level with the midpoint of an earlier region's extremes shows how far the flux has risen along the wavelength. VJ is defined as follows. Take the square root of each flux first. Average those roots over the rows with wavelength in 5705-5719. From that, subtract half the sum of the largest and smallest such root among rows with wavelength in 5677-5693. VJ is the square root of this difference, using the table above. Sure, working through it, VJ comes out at 0.59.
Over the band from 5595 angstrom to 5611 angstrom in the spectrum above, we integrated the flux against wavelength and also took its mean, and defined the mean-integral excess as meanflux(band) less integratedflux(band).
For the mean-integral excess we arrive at -469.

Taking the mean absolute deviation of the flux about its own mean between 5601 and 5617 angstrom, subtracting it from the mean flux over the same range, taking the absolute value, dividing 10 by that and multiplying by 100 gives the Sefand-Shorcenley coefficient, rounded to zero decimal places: 32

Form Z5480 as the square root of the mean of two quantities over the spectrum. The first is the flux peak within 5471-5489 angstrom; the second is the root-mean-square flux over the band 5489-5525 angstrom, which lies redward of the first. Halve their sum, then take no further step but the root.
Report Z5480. 5.55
